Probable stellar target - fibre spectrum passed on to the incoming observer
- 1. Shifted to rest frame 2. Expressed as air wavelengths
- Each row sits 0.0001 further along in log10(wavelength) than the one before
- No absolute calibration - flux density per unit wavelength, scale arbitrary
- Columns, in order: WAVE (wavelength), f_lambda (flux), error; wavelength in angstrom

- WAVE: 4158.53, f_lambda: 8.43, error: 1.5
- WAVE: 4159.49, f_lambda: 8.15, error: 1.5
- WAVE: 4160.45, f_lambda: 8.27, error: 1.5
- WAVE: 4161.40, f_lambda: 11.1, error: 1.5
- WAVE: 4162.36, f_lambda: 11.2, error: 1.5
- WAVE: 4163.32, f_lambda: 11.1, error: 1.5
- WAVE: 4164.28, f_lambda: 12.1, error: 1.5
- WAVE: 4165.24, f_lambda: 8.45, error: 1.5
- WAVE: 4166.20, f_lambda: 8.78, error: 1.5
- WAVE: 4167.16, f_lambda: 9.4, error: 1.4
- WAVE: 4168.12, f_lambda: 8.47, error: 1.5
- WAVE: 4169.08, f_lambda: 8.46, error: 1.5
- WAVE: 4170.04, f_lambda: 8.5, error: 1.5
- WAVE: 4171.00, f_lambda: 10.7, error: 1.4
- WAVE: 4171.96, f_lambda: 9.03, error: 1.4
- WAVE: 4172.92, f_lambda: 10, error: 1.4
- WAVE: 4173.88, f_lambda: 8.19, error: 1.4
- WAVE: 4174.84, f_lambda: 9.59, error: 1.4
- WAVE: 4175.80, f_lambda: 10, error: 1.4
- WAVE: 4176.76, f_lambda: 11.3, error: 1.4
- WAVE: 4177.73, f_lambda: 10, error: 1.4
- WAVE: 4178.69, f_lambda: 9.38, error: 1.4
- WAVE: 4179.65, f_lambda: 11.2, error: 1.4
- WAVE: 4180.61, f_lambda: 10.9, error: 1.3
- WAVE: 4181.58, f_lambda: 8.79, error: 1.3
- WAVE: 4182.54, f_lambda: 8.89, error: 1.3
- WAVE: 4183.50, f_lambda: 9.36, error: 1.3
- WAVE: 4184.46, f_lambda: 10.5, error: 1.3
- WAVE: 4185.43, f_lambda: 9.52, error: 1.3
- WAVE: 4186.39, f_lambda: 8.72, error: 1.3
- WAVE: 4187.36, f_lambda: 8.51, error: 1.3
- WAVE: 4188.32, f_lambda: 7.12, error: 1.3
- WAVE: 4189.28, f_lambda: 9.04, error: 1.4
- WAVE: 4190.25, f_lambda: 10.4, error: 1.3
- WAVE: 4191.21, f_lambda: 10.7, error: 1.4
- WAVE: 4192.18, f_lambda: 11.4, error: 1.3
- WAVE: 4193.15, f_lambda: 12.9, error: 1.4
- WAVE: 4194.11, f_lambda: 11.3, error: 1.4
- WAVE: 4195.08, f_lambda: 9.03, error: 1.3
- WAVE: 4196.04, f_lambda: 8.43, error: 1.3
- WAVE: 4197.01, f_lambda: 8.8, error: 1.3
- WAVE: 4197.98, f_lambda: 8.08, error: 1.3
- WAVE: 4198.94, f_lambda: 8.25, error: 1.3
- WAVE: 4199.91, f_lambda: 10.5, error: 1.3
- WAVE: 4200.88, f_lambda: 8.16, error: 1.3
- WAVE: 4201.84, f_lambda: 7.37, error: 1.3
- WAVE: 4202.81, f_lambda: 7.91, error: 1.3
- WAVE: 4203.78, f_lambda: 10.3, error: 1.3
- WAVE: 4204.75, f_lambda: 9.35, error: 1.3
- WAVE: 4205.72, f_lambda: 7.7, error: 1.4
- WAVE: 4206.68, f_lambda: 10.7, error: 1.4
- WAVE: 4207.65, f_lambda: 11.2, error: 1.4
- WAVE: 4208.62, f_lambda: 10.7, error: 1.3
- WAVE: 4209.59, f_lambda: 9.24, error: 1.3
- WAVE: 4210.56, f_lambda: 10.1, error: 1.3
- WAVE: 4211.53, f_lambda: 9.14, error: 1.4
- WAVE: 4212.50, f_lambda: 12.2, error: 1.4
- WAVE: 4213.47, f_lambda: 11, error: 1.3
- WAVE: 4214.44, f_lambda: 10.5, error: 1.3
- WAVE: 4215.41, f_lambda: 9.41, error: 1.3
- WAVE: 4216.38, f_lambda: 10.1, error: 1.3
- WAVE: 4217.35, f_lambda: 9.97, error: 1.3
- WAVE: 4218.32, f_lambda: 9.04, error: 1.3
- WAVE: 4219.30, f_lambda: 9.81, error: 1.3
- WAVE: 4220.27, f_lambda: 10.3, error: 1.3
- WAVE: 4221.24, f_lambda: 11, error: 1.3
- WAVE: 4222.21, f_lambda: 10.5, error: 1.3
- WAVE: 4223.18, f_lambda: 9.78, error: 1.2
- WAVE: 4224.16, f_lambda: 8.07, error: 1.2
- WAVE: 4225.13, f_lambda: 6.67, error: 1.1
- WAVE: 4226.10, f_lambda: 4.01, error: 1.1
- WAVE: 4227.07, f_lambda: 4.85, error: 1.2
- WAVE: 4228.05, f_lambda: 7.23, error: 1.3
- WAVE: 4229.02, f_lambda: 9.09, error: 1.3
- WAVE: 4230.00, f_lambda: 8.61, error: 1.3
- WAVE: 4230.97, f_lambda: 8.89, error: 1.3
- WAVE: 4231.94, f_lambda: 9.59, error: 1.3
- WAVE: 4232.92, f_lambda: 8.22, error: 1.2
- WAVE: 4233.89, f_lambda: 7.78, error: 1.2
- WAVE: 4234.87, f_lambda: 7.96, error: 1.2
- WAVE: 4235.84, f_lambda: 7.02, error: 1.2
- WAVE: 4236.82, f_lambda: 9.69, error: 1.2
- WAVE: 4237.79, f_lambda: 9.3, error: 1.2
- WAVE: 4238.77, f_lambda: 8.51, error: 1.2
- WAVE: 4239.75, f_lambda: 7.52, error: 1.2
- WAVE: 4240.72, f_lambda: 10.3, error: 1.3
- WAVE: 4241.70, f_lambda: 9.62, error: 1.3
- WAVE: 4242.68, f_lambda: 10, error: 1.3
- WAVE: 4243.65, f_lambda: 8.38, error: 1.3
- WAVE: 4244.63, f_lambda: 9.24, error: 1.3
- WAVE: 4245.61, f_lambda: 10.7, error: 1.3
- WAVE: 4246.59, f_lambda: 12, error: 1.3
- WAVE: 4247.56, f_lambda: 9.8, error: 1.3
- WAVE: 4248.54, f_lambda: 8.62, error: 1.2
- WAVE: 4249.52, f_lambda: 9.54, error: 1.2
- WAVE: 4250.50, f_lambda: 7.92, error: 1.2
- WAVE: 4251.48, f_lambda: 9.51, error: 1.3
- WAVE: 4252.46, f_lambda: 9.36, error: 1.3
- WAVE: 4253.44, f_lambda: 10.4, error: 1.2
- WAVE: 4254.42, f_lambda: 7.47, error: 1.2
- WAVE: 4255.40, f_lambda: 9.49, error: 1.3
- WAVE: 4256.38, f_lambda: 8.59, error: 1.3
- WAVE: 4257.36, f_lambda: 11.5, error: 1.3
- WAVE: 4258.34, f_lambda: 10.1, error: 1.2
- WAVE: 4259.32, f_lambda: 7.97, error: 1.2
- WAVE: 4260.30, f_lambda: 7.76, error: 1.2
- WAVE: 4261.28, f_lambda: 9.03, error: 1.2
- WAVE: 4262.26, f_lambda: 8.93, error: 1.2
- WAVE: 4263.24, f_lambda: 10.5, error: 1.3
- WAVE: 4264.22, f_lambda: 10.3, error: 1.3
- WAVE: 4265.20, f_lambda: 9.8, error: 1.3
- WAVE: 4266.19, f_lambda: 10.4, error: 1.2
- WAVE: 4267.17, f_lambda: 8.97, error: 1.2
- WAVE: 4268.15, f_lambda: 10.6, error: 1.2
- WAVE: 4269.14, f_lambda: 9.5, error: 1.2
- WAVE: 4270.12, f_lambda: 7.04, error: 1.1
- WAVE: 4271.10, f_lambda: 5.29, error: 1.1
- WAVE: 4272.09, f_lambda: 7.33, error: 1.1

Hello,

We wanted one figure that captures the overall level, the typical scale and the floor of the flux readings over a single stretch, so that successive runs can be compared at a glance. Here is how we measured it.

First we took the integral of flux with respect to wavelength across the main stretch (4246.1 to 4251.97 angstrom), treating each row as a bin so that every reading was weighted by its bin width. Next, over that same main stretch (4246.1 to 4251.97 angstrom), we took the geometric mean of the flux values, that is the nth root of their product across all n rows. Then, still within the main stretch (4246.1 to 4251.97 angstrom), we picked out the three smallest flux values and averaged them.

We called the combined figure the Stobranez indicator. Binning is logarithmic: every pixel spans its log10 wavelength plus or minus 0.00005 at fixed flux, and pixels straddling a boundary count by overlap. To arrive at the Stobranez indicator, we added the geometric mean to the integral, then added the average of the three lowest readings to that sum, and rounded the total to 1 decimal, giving 74.3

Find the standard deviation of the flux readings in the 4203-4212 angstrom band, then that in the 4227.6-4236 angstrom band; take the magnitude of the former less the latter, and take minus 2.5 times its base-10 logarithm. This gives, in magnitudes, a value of 1.7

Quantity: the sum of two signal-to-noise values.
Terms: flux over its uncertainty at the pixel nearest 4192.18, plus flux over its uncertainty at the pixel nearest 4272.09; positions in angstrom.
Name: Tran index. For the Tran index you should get 15.4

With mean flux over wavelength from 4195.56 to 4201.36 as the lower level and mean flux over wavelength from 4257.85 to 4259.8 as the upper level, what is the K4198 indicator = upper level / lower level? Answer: 1.04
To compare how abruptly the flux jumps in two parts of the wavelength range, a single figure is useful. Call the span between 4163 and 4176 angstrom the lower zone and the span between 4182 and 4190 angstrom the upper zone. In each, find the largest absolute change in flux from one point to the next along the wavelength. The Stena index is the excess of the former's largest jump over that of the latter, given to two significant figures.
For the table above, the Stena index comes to 1.7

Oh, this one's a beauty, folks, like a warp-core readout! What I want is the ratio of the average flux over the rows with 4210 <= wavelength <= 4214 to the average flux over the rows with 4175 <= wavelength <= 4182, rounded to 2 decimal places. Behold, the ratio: 1.04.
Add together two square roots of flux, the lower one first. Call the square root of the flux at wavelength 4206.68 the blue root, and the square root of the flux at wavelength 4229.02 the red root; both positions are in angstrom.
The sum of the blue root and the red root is 6.29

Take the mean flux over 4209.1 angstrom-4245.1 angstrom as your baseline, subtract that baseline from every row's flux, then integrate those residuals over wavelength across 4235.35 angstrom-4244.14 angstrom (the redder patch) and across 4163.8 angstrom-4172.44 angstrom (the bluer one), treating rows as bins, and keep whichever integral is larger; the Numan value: 2.9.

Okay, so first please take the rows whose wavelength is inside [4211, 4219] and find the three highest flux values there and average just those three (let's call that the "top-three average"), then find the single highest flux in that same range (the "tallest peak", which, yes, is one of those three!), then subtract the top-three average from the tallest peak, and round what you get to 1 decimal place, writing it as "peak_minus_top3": 1.0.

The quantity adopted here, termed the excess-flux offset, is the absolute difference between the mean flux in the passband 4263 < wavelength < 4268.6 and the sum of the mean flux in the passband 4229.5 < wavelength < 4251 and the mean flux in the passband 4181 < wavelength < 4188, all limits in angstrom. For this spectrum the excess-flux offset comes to 8.1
